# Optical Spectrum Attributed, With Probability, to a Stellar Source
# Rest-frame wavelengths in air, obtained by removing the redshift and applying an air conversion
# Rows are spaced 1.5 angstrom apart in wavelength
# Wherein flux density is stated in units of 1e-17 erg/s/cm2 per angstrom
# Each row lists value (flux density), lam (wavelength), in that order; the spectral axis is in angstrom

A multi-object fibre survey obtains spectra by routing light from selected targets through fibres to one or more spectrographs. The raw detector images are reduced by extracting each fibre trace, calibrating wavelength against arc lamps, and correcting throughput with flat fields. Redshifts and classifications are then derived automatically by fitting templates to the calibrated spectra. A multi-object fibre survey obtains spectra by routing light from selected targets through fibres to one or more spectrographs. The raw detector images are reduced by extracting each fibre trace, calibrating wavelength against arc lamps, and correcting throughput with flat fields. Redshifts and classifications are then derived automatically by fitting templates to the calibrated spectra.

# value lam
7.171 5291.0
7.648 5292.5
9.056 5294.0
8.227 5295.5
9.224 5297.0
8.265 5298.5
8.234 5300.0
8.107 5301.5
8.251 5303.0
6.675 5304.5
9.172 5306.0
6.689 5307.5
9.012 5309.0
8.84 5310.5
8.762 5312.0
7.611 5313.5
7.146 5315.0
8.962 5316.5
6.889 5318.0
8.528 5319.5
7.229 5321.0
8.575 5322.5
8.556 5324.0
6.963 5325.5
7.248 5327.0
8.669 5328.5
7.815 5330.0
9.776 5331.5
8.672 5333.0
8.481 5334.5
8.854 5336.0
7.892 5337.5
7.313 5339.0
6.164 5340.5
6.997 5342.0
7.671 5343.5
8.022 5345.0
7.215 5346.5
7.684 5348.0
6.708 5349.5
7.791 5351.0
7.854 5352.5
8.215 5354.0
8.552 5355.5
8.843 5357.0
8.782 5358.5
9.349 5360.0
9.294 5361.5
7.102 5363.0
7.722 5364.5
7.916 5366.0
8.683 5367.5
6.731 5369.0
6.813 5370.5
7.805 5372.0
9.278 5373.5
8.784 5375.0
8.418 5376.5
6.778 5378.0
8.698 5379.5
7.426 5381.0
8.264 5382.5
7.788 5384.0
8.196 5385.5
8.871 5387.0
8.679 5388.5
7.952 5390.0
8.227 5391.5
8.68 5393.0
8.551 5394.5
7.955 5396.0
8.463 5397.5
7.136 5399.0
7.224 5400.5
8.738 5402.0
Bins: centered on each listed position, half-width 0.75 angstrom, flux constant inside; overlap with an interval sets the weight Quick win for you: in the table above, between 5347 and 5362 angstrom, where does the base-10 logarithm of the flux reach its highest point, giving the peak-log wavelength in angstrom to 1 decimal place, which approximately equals 5360.0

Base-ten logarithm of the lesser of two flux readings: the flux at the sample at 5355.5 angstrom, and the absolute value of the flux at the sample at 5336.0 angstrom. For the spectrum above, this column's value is 0.932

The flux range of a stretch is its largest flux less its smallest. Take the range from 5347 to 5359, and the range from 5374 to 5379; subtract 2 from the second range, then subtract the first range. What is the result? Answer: -2.1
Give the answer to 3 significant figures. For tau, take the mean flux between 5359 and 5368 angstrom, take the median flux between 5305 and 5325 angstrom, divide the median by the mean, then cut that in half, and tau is 0.513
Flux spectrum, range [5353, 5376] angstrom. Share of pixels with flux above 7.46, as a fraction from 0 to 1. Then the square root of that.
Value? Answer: 0.89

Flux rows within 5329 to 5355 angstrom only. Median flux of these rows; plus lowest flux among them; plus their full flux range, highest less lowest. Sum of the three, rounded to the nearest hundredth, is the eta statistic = 17.59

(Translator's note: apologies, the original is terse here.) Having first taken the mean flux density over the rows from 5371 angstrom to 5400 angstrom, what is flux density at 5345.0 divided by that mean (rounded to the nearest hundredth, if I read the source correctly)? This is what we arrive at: 0.98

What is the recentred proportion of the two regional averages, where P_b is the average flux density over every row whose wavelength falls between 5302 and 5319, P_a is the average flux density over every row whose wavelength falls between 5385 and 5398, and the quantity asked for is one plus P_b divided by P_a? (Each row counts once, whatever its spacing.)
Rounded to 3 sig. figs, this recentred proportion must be 1.95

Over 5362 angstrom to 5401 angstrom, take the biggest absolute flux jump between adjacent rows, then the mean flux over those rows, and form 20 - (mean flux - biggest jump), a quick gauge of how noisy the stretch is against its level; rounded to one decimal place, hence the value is 13.9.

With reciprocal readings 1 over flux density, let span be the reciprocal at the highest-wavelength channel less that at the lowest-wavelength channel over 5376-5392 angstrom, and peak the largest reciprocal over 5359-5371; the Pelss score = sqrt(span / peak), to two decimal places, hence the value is 0.14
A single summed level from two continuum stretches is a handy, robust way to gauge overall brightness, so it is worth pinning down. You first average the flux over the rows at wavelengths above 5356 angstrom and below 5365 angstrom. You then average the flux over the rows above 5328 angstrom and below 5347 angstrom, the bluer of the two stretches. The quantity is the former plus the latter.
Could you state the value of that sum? 16.5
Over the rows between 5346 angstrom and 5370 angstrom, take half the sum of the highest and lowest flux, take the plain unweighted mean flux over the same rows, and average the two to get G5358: 8.03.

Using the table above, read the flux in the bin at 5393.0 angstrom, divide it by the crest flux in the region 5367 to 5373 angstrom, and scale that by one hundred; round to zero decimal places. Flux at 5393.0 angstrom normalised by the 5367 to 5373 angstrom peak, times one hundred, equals 100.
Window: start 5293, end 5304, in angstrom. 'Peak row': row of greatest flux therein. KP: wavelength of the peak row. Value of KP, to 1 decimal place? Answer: 5297.0 angstrom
